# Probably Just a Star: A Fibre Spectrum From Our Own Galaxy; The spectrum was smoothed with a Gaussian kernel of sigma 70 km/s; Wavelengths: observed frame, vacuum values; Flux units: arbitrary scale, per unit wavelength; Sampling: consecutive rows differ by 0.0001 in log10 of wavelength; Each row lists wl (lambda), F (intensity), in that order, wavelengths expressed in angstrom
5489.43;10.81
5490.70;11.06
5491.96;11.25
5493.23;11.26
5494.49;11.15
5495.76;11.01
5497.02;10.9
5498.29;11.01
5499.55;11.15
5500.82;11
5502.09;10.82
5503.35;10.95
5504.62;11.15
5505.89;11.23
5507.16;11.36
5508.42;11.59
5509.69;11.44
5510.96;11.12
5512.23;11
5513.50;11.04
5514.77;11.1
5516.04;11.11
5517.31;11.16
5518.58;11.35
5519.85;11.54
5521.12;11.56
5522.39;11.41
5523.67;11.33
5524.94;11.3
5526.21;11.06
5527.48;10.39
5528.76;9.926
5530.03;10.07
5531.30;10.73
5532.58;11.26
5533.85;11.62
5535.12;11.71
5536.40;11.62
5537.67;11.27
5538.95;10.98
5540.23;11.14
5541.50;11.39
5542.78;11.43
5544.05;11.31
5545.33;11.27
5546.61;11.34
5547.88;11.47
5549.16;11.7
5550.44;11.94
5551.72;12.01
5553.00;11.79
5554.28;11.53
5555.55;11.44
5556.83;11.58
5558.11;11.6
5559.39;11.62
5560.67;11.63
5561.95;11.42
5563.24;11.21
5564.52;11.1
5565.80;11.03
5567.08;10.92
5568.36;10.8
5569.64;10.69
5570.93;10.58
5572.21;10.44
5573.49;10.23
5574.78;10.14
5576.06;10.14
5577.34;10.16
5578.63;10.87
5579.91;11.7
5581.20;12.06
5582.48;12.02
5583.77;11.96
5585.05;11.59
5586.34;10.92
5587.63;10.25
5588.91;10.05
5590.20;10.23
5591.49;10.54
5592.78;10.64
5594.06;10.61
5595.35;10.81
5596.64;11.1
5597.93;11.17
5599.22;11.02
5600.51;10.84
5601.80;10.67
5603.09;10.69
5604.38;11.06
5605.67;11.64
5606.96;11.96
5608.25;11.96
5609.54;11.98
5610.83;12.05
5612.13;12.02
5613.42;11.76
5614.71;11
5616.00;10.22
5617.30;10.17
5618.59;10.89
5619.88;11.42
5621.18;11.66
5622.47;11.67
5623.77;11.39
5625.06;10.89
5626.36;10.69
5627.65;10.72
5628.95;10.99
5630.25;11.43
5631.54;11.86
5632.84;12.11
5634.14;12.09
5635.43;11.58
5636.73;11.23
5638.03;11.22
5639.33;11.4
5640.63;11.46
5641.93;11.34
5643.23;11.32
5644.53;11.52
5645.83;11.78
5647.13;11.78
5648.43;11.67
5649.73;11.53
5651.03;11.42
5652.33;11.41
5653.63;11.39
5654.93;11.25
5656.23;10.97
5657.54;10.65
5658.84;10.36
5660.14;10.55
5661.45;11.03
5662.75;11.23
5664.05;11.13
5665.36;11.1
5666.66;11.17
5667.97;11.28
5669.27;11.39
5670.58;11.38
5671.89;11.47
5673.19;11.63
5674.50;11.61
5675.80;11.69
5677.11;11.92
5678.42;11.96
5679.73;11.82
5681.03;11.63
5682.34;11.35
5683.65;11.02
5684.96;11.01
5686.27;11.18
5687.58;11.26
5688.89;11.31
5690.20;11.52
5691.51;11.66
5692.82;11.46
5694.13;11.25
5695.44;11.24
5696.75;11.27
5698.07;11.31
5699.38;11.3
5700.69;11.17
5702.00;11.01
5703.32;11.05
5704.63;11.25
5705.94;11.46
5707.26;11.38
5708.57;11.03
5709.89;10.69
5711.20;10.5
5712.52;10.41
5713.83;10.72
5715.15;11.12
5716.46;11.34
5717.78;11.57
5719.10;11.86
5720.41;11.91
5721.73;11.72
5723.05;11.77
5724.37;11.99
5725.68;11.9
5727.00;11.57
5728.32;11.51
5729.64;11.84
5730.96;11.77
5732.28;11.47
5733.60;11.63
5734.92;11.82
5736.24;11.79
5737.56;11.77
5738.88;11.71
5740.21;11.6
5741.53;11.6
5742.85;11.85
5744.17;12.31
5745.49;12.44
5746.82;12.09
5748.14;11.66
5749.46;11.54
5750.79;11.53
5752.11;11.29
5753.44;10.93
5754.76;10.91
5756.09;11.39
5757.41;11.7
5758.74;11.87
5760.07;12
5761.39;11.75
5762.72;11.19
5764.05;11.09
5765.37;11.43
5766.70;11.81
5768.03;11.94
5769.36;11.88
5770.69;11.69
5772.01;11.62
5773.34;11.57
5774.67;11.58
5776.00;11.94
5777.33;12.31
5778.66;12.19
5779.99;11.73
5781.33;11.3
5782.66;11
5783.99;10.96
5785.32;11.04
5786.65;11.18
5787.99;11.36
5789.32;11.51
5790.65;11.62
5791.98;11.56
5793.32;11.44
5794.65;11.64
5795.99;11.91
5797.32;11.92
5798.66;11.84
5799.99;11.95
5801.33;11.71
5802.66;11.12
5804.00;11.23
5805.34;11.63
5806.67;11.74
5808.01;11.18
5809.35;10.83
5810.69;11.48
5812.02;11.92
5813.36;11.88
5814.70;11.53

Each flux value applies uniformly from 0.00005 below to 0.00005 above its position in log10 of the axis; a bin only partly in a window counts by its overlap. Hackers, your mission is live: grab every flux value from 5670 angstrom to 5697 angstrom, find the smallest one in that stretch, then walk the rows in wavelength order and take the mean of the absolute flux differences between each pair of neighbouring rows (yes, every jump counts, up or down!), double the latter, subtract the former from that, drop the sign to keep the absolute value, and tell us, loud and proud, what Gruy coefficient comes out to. 10.7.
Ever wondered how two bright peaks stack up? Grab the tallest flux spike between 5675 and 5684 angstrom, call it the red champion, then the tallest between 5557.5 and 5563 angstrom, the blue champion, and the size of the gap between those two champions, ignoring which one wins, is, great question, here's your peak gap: 0.33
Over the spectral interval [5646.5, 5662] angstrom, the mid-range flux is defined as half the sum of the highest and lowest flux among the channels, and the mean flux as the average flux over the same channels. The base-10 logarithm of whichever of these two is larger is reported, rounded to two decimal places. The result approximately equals 1.05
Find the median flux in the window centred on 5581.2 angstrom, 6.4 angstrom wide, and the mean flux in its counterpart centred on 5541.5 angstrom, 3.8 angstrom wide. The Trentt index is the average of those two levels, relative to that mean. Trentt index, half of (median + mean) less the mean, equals 0.32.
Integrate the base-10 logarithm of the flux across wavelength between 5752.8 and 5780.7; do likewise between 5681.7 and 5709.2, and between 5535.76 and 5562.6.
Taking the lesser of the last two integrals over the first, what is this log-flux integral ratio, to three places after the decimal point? 0.957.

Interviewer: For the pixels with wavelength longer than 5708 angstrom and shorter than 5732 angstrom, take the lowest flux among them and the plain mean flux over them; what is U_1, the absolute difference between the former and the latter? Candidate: 0.99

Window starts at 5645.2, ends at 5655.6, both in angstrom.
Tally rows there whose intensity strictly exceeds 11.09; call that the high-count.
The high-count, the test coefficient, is 8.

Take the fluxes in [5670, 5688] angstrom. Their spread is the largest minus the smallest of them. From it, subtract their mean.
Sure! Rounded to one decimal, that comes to -10.5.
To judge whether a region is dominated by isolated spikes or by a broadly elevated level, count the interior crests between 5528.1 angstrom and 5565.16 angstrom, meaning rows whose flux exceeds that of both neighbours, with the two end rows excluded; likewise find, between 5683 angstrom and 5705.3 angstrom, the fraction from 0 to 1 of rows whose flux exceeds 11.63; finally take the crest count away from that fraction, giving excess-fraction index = -3.9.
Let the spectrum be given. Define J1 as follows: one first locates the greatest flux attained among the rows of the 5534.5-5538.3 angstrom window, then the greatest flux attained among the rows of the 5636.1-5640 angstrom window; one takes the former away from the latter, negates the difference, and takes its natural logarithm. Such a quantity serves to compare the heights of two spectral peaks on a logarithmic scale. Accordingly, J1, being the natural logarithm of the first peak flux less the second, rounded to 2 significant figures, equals -1.2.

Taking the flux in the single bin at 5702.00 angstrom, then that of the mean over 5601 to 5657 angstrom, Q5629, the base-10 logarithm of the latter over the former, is 0.014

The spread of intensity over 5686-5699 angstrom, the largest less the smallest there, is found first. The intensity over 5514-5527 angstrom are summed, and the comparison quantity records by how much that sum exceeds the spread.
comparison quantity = 112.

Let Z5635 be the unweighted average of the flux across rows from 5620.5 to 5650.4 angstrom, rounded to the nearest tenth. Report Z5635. 11.4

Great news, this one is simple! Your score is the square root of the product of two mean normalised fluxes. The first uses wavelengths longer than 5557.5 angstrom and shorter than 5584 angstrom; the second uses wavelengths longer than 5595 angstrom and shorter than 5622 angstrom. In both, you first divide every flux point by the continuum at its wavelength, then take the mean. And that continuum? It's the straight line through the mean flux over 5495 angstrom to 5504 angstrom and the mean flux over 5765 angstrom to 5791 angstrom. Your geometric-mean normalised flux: 1.00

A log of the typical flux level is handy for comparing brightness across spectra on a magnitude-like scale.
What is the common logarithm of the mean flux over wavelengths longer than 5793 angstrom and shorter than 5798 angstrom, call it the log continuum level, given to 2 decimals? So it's 1.07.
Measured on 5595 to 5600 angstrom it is 1.04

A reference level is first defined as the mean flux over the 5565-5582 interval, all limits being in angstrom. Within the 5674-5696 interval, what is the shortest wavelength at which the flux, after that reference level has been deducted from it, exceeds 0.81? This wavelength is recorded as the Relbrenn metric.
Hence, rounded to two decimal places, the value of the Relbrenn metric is 5674.50 angstrom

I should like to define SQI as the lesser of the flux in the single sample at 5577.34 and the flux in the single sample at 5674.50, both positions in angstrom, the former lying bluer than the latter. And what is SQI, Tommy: 10.2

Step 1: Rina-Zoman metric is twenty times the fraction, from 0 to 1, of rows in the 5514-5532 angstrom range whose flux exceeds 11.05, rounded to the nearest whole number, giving 14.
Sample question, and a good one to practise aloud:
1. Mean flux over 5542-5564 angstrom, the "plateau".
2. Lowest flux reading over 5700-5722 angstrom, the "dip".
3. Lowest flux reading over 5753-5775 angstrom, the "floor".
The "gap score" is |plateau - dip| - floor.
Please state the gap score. -9.8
